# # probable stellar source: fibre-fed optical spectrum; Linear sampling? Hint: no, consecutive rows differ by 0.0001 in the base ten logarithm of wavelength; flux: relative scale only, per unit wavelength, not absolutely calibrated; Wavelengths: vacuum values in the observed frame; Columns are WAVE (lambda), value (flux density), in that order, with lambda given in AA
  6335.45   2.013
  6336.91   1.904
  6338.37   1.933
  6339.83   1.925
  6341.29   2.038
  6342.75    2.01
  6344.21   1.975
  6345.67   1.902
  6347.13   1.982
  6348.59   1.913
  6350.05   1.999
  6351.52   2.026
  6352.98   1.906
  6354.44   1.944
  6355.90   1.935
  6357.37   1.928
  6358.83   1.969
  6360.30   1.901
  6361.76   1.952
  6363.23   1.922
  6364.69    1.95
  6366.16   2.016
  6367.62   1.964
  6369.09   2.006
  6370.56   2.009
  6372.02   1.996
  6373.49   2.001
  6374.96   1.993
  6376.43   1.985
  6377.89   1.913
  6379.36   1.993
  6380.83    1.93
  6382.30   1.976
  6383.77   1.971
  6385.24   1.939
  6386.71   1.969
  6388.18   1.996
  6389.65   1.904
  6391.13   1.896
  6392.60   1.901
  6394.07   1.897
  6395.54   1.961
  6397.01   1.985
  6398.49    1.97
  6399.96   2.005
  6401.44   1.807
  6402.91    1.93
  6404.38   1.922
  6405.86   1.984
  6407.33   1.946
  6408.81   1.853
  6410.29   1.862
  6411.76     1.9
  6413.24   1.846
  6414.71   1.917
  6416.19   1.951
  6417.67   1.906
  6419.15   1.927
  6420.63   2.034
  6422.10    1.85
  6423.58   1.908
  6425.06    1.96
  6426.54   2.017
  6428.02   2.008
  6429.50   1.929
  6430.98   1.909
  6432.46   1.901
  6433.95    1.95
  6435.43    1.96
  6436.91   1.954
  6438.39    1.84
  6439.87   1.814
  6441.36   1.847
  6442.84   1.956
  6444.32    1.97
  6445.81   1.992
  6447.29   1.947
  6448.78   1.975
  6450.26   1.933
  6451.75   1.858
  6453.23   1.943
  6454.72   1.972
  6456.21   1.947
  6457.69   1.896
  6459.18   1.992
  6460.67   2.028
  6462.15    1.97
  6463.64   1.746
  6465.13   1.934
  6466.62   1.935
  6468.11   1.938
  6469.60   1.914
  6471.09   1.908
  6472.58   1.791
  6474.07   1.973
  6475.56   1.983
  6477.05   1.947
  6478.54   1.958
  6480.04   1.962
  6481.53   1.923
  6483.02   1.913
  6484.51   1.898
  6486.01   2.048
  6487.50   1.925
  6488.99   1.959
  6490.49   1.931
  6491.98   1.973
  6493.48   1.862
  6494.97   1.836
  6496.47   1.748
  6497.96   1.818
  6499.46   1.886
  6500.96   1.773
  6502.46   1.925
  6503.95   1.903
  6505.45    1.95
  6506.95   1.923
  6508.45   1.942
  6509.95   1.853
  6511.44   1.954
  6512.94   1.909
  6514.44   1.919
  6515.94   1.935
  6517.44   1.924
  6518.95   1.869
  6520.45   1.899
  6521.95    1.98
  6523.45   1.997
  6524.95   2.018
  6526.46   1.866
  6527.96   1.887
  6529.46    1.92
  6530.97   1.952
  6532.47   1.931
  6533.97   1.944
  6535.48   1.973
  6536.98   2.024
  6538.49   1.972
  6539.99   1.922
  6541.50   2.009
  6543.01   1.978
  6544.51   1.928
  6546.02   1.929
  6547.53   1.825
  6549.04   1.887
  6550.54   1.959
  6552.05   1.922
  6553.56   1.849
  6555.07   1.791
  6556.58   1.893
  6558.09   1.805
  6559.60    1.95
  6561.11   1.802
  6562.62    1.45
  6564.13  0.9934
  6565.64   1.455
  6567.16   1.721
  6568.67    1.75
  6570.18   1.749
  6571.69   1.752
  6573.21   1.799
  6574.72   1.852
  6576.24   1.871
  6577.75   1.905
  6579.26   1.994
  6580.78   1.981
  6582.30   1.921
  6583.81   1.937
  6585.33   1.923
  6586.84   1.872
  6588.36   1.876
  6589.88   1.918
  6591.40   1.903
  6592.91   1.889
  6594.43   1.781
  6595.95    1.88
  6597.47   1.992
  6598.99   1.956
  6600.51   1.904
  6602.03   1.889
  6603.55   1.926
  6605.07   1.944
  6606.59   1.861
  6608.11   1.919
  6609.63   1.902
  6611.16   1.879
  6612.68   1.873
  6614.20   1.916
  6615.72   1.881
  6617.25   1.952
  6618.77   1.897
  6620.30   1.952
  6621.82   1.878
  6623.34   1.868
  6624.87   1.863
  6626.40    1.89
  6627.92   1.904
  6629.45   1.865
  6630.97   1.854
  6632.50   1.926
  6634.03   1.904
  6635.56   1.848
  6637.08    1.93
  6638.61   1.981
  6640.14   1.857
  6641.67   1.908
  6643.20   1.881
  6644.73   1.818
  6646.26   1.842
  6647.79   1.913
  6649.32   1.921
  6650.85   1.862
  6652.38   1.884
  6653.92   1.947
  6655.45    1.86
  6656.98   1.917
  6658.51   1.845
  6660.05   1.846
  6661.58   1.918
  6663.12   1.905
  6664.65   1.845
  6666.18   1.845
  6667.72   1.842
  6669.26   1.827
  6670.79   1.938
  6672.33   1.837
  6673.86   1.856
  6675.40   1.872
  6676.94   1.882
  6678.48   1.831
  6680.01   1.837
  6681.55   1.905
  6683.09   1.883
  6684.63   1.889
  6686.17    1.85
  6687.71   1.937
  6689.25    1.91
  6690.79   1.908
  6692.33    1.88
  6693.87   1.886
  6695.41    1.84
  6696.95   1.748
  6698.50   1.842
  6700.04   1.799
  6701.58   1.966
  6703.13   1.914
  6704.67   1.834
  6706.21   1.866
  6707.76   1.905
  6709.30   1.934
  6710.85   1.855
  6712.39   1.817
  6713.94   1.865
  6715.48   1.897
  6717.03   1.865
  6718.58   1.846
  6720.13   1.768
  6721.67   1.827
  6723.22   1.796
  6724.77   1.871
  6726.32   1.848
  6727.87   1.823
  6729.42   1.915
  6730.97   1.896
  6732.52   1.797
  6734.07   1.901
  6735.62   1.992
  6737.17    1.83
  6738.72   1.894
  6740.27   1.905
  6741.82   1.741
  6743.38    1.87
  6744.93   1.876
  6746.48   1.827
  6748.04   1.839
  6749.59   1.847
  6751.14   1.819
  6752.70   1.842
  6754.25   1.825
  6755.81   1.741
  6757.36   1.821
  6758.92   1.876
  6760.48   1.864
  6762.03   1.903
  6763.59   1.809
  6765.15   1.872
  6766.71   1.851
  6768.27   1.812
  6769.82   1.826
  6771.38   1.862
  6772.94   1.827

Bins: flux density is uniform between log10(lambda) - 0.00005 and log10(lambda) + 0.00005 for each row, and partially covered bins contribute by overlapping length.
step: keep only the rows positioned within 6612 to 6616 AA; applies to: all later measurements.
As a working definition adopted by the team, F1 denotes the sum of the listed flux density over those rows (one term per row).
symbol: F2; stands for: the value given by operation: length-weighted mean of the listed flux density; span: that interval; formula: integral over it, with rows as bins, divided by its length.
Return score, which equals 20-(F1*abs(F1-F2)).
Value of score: -1.4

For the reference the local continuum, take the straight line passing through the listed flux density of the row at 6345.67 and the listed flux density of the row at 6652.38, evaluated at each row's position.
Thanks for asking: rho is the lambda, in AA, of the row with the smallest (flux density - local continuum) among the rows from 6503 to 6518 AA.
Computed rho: 6509.95 AA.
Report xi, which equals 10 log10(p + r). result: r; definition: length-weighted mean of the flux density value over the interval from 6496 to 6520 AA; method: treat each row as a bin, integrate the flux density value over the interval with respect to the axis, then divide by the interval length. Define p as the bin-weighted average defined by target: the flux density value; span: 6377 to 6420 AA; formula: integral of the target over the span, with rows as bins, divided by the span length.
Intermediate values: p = 1.930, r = 1.89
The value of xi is 5.82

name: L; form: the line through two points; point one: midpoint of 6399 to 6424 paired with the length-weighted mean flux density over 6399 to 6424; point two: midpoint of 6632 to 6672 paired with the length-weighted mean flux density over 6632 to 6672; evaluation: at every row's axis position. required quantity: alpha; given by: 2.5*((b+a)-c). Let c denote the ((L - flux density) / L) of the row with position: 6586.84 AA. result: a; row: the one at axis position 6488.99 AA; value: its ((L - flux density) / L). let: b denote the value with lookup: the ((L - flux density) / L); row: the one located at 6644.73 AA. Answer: -0.01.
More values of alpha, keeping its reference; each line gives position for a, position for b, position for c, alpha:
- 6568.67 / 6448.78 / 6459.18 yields 0.22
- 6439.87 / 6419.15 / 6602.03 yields 0.11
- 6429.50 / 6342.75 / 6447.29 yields -0.08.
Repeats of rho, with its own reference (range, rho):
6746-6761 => 6755.81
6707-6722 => 6720.13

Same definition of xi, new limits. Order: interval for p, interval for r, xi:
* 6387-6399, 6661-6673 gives 5.81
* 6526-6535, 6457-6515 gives 5.84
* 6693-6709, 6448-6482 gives 5.79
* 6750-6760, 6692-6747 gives 5.66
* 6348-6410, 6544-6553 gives 5.86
